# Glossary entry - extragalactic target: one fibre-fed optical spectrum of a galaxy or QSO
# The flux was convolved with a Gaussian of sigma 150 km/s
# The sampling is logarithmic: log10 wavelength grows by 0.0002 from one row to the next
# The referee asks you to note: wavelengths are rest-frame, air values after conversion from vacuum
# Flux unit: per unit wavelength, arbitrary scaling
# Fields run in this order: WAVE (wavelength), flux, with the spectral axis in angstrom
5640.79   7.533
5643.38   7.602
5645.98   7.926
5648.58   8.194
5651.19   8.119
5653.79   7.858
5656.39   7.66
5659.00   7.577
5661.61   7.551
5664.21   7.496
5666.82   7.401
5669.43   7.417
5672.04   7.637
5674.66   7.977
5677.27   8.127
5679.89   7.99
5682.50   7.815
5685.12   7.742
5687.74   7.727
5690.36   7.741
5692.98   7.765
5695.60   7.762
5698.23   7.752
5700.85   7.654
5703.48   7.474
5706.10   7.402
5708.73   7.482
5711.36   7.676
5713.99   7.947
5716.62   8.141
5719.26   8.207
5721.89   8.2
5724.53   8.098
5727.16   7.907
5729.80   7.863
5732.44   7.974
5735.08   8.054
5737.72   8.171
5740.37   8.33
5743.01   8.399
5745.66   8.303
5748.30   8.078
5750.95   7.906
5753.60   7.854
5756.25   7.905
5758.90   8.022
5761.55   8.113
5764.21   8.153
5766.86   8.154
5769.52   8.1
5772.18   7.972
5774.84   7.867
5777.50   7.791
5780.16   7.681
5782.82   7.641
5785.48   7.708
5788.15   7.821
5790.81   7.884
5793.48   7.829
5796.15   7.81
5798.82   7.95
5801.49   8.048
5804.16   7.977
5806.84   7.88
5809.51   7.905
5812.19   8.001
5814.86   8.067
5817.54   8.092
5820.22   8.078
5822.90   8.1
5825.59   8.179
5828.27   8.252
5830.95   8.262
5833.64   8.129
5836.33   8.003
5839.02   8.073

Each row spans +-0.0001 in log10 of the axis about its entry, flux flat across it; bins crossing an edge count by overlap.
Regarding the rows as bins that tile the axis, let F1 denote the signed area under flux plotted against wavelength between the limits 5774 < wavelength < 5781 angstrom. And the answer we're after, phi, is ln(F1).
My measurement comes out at 4.00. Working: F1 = 54.5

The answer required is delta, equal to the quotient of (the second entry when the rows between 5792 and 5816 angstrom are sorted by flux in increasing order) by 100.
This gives 0.0783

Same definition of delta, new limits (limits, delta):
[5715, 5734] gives 0.0791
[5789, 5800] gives 0.0783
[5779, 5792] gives 0.0768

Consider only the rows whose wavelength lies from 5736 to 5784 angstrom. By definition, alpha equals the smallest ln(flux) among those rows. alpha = 2.03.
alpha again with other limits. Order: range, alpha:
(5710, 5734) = 2.04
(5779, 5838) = 2.03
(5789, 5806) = 2.06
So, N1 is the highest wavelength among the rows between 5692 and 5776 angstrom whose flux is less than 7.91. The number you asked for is 5774.84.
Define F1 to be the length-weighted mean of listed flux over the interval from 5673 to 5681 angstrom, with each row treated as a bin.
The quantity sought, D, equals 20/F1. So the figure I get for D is 2.50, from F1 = 8.01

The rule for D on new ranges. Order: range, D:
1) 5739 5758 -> 2.47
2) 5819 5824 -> 2.47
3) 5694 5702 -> 2.59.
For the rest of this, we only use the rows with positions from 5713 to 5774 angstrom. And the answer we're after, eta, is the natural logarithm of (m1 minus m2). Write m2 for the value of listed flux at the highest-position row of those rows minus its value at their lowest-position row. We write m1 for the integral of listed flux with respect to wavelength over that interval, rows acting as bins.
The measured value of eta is 6.2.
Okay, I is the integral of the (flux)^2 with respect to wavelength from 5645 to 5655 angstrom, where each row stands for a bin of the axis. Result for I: 645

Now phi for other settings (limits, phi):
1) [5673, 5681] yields 4.16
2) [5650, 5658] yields 4.14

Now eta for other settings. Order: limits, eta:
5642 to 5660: 5.0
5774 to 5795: 5.1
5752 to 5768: 4.9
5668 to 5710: 5.8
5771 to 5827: 6.1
